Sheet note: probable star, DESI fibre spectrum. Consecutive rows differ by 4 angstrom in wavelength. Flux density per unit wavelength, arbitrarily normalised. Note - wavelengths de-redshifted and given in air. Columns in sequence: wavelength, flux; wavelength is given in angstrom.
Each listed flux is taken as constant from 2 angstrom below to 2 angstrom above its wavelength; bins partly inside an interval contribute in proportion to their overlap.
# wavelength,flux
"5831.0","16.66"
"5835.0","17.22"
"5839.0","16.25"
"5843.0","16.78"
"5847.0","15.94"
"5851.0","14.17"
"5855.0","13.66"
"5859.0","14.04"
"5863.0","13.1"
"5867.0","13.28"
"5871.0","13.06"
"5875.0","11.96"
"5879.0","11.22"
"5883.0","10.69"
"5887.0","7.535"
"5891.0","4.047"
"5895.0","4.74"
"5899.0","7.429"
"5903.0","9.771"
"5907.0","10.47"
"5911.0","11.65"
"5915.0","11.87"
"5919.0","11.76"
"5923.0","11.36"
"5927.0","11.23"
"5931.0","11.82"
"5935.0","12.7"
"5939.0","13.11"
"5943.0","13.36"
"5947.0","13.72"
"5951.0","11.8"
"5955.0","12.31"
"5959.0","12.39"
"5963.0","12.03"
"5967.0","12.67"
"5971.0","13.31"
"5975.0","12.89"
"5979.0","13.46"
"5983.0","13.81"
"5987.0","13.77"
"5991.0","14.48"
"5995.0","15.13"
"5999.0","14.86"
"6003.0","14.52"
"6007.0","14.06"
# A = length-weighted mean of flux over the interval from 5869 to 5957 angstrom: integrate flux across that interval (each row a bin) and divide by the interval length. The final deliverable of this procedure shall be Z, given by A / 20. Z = 0.54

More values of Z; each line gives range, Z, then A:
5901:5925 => 0.56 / 11.1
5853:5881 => 0.65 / 12.9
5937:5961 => 0.64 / 12.8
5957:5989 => 0.65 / 13.0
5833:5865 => 0.76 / 15.1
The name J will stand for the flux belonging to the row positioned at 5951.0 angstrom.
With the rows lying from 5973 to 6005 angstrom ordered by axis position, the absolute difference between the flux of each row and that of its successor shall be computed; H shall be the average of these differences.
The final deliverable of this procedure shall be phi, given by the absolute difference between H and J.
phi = 11.4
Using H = 0.42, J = 11.8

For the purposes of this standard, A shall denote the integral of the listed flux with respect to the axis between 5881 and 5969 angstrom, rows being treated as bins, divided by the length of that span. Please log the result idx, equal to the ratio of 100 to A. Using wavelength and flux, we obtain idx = 9.23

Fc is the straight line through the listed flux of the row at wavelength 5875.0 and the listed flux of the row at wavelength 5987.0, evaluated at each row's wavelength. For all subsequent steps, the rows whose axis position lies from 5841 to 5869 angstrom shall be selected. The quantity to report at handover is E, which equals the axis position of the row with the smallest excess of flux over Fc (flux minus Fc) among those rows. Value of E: 5863.0 angstrom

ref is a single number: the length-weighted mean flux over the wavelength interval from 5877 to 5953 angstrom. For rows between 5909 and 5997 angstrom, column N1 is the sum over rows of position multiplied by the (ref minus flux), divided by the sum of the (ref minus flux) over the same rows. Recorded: 5962.3 angstrom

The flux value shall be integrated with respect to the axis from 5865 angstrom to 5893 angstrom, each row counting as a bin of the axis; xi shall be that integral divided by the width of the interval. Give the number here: 10.3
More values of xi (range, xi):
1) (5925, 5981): 12.6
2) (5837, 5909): 11.6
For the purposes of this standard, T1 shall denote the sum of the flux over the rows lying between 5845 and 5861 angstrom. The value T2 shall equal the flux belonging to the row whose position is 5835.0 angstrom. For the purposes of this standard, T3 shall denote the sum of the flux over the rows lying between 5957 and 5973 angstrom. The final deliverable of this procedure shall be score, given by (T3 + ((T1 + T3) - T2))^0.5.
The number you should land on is 11.9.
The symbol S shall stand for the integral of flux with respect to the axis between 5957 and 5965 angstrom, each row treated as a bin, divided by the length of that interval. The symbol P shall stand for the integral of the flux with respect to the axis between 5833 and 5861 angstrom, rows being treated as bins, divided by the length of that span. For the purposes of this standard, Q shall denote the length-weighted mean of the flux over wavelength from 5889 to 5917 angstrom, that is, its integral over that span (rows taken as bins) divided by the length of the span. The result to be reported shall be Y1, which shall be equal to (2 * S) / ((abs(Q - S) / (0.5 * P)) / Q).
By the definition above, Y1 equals 443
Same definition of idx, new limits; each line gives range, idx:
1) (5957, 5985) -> 7.73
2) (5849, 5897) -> 9.13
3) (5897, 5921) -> 9.53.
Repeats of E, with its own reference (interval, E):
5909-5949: 5927.0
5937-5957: 5951.0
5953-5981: 5963.0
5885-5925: 5891.0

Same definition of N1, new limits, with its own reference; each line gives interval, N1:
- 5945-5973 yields 5959.1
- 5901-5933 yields 5923.1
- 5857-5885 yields 5866.5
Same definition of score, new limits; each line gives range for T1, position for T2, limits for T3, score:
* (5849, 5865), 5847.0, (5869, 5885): 11.5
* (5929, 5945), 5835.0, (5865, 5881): 11.5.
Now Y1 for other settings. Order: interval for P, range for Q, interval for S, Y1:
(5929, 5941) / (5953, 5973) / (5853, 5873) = 2384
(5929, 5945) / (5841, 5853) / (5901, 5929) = 497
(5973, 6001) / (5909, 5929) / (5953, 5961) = 2589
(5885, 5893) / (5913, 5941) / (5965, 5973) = 891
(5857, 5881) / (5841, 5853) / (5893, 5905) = 176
